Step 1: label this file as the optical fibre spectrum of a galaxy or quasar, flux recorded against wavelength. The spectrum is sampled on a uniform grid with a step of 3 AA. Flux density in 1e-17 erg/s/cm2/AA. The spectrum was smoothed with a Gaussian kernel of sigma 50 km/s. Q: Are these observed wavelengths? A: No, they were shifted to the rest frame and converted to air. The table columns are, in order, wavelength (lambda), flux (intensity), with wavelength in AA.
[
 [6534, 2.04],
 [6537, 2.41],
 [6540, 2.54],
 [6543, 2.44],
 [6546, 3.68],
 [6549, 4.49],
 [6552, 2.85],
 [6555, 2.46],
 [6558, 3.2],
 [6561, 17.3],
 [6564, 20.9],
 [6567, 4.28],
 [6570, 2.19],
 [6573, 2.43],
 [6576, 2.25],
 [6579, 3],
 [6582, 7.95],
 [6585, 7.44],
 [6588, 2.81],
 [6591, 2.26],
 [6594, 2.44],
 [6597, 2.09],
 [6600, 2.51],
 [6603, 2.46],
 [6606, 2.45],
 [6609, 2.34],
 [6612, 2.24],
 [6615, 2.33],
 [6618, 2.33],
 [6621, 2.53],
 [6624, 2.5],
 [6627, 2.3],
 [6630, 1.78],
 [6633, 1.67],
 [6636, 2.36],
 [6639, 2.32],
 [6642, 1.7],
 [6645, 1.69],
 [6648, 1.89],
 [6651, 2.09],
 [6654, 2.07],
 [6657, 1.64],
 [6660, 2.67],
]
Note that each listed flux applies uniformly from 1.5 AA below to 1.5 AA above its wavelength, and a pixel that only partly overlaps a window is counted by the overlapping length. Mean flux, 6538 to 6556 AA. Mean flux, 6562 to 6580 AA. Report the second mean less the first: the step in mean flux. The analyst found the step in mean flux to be 3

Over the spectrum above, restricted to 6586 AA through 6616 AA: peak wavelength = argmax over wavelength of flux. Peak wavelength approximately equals 6588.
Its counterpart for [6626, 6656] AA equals 6636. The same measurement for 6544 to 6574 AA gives 6564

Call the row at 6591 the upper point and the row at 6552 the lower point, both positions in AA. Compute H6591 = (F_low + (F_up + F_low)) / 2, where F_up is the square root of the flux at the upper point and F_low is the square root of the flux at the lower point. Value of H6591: 2.44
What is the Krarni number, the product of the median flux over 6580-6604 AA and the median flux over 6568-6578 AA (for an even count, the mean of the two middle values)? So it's 5.6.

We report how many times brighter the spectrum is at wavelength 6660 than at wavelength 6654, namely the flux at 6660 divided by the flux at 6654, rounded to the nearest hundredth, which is 1.29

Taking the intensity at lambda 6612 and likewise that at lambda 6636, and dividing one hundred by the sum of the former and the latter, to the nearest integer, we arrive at 22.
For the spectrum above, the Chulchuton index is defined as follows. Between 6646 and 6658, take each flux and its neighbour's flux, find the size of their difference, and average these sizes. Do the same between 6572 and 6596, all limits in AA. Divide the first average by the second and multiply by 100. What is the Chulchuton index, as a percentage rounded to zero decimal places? 13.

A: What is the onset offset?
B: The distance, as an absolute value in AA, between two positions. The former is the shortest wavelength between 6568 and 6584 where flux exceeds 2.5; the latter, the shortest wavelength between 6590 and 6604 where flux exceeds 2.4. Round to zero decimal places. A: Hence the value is 15 AA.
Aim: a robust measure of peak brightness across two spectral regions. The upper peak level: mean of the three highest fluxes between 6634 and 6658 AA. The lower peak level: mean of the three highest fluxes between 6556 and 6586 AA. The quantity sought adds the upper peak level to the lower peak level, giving 17.6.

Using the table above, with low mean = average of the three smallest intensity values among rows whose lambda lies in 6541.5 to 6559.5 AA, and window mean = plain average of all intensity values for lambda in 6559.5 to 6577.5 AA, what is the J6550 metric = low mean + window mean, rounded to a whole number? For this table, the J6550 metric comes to 11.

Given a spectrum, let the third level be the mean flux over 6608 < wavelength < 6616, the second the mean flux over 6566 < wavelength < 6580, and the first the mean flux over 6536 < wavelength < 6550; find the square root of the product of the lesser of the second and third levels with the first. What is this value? 2.7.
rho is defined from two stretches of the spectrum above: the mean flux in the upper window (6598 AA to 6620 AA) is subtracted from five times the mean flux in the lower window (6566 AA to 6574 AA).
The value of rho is 12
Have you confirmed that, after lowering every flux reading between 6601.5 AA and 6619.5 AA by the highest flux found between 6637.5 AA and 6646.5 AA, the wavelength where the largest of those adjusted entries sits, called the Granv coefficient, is 6603 AA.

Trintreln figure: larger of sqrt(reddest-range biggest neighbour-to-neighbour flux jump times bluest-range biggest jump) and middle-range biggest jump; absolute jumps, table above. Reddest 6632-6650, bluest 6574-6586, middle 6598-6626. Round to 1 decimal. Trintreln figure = 1.8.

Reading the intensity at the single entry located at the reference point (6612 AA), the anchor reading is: 2.24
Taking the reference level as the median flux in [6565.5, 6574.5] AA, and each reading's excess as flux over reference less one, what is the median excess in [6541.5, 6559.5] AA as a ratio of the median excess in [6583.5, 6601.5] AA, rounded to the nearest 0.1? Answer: 13.2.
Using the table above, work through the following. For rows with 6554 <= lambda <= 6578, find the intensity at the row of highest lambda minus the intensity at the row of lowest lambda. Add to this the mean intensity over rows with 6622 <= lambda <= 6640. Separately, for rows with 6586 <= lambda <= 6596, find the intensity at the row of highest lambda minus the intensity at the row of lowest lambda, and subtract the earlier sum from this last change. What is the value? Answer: -2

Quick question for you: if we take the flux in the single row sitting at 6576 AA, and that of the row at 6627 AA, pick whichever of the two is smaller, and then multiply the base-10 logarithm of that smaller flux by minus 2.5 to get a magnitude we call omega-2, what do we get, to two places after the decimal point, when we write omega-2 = -0.88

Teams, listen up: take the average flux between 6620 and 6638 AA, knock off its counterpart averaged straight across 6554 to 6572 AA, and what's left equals -6.2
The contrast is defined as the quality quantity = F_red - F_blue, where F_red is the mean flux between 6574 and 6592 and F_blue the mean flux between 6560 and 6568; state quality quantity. -10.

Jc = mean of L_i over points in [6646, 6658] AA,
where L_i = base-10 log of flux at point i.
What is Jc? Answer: 0.28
